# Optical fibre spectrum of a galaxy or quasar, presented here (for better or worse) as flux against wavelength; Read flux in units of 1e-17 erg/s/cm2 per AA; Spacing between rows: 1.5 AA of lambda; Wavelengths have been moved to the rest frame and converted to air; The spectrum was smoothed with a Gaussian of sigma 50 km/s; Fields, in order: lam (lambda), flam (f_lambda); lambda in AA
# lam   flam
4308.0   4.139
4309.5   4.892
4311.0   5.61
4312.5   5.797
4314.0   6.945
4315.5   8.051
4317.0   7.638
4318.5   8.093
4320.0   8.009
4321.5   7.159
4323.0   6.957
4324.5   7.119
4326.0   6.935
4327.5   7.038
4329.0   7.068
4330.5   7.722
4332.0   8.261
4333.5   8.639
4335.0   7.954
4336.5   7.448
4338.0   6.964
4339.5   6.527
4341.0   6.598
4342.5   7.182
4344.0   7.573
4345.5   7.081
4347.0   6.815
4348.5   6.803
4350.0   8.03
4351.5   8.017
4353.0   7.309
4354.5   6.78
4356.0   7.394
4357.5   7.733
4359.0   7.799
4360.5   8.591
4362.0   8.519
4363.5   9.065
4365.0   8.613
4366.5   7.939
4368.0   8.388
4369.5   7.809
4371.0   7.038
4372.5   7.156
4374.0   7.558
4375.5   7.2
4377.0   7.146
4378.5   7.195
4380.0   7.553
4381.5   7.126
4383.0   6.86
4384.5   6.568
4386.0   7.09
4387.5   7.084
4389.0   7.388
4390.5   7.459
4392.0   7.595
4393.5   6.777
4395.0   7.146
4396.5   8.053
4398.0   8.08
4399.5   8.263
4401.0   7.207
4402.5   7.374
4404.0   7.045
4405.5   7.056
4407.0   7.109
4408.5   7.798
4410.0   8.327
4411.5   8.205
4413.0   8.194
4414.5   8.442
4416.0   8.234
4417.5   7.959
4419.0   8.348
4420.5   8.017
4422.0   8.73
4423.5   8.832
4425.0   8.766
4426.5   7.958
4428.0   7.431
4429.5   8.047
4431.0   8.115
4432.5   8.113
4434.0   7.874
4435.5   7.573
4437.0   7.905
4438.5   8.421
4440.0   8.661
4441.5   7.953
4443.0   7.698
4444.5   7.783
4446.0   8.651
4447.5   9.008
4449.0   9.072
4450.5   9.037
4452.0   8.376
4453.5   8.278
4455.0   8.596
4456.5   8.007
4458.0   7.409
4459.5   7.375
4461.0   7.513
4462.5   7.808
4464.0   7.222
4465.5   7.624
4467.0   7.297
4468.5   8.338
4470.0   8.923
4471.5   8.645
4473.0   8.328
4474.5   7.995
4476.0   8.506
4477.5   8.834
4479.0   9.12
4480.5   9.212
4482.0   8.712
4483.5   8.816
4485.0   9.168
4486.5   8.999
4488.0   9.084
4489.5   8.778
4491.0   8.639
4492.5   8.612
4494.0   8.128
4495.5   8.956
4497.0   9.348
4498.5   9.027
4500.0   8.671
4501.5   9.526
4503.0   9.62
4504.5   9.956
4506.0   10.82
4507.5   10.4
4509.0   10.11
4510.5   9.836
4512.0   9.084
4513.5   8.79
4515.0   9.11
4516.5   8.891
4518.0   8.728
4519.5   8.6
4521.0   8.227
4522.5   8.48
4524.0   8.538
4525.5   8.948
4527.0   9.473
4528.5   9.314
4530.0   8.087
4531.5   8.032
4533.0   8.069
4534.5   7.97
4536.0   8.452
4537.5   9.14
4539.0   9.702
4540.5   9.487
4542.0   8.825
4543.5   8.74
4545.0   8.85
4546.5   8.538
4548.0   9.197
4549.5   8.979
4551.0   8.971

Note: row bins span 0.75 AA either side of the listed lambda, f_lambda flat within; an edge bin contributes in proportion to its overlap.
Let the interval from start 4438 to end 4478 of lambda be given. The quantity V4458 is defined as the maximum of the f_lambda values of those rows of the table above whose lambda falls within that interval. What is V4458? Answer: 9.072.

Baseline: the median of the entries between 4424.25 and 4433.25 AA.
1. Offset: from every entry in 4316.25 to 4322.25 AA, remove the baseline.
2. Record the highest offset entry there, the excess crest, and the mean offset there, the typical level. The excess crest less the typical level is 0.37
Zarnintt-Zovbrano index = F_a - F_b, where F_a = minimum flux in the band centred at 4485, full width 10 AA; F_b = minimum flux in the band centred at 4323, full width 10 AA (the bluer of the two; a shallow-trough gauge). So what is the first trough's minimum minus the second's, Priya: 1.8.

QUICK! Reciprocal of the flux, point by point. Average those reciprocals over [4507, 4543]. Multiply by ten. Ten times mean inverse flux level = 1.13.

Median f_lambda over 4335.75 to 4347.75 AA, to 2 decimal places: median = 7.02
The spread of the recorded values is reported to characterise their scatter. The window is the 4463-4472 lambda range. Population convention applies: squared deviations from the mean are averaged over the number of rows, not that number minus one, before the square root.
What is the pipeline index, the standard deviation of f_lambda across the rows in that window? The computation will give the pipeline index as 0.66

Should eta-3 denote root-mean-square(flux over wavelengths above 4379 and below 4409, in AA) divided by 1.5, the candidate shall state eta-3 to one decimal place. 4.9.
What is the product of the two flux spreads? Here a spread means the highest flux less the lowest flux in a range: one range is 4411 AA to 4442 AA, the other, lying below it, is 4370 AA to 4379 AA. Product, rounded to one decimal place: 0.7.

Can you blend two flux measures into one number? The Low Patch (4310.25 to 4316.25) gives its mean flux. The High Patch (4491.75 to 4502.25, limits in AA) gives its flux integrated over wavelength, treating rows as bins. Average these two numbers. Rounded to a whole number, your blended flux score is 50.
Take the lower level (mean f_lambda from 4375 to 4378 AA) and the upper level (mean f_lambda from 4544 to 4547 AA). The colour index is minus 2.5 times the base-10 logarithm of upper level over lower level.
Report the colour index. -0.21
